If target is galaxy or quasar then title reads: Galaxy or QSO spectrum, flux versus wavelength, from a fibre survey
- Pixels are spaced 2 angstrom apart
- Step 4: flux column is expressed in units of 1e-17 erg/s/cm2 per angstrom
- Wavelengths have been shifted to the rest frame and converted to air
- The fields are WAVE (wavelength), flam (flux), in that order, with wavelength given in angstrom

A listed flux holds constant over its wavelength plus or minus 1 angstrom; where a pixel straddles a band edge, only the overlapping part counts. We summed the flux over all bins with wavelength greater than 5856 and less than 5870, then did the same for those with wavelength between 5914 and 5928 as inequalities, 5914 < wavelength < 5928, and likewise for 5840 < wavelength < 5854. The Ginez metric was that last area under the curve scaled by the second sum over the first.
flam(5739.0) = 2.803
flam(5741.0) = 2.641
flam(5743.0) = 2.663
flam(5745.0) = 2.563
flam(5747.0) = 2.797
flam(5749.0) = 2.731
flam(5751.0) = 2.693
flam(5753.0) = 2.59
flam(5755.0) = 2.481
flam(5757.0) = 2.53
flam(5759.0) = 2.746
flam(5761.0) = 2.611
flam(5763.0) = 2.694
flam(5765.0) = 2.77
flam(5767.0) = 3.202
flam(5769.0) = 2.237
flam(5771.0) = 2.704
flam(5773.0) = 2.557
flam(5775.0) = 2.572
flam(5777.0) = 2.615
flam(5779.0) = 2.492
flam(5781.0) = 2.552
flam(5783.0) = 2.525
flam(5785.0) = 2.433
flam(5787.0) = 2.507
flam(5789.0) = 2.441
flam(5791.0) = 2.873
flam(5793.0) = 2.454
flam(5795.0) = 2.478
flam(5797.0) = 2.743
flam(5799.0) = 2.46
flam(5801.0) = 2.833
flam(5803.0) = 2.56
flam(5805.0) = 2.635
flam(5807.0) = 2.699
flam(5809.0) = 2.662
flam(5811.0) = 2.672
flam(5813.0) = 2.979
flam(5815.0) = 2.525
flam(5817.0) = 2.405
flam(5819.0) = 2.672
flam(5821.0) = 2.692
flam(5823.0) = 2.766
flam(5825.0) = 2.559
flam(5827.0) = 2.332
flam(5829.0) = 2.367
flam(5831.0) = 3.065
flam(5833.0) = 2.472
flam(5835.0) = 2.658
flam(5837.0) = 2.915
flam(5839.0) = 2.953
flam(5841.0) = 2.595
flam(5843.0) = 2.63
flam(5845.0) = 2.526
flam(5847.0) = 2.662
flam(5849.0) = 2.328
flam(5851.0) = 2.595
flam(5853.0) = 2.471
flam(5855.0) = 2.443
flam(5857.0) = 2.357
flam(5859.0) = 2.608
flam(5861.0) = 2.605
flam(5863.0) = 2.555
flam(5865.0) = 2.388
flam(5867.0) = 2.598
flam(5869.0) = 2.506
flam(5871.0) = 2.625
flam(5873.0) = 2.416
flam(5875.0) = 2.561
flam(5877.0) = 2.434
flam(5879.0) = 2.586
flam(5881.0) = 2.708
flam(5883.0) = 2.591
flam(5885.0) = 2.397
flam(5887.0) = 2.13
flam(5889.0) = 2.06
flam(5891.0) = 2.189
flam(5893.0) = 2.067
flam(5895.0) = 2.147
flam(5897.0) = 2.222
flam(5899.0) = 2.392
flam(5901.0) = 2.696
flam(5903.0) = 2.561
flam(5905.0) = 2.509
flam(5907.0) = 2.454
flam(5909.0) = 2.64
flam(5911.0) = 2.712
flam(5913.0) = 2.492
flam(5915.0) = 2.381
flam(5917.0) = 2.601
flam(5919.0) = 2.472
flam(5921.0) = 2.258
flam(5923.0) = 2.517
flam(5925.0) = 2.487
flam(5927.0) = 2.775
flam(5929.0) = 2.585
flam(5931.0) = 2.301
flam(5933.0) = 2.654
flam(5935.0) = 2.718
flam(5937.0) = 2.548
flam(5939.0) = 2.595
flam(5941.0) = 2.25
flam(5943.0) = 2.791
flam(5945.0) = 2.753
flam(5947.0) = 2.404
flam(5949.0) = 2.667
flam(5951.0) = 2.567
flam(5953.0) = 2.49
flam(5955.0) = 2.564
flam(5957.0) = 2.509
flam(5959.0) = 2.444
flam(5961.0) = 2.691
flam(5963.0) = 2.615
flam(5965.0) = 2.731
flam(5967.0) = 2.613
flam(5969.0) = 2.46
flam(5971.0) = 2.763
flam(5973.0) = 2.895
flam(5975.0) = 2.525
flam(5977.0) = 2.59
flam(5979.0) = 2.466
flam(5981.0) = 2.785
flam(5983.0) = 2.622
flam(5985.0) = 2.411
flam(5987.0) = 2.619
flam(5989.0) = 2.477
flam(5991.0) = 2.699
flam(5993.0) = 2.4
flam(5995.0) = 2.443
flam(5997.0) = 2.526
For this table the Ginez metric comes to 17.7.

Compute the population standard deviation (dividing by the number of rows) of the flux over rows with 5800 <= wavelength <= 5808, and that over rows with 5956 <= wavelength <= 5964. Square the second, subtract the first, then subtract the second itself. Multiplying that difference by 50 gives -9.3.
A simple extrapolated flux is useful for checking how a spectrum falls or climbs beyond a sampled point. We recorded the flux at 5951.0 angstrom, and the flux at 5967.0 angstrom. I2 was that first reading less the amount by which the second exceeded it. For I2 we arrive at 2.5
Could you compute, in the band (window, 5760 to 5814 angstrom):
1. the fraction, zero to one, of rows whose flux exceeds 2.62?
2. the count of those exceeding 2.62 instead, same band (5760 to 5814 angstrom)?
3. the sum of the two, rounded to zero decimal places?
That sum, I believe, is 12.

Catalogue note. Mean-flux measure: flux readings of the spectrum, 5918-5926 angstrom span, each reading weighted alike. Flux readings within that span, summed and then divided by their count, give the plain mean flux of 2.43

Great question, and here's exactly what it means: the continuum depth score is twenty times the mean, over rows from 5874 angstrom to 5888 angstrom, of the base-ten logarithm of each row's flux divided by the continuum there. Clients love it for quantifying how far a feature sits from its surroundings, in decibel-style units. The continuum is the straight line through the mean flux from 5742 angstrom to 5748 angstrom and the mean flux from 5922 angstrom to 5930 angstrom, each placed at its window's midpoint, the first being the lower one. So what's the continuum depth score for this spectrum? -0.45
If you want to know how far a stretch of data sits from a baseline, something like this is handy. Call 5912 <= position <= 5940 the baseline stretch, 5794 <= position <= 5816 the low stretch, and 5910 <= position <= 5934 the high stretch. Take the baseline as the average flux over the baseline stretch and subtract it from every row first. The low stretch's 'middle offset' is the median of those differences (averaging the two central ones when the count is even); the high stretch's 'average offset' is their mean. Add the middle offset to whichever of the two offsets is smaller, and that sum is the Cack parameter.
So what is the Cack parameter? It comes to 0.13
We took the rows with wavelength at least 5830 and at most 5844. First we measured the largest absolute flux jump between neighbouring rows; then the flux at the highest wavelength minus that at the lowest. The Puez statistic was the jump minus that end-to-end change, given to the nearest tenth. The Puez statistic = 1.0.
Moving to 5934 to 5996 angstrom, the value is 0.8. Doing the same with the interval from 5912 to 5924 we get 0.2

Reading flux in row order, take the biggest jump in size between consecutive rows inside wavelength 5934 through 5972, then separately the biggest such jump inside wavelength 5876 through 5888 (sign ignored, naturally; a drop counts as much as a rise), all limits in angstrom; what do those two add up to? 0.81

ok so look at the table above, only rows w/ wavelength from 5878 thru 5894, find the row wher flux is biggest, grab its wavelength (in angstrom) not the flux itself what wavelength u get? 5881.0 angstrom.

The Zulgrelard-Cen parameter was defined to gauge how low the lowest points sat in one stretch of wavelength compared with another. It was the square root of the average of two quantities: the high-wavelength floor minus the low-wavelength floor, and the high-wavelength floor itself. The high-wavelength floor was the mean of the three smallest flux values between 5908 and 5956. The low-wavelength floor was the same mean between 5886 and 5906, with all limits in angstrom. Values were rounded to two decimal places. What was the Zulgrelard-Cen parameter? 1.11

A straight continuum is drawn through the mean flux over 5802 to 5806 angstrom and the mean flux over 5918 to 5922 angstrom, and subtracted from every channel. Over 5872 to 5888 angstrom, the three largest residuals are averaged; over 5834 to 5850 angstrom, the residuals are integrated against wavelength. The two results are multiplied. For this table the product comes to 0.41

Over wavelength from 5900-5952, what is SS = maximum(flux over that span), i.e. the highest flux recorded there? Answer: 2.791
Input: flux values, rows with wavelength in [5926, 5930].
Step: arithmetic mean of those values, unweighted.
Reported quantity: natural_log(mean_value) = 0.99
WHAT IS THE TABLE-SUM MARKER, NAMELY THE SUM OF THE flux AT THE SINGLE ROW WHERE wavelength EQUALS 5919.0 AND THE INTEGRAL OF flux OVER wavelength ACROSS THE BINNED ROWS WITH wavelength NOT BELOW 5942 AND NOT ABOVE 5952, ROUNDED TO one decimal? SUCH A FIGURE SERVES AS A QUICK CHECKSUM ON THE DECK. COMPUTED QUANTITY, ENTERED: 28.8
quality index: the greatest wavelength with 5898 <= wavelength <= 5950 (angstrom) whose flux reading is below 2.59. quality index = 5947.0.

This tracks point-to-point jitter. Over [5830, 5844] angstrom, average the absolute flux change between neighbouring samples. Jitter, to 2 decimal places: 0.24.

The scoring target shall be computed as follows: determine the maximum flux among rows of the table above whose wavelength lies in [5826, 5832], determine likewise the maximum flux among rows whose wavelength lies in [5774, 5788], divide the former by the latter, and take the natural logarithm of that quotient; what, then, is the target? 0.16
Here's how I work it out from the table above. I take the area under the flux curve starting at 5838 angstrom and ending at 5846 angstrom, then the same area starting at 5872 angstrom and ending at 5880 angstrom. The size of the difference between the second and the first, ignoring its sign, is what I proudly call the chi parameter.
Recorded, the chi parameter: 1.4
